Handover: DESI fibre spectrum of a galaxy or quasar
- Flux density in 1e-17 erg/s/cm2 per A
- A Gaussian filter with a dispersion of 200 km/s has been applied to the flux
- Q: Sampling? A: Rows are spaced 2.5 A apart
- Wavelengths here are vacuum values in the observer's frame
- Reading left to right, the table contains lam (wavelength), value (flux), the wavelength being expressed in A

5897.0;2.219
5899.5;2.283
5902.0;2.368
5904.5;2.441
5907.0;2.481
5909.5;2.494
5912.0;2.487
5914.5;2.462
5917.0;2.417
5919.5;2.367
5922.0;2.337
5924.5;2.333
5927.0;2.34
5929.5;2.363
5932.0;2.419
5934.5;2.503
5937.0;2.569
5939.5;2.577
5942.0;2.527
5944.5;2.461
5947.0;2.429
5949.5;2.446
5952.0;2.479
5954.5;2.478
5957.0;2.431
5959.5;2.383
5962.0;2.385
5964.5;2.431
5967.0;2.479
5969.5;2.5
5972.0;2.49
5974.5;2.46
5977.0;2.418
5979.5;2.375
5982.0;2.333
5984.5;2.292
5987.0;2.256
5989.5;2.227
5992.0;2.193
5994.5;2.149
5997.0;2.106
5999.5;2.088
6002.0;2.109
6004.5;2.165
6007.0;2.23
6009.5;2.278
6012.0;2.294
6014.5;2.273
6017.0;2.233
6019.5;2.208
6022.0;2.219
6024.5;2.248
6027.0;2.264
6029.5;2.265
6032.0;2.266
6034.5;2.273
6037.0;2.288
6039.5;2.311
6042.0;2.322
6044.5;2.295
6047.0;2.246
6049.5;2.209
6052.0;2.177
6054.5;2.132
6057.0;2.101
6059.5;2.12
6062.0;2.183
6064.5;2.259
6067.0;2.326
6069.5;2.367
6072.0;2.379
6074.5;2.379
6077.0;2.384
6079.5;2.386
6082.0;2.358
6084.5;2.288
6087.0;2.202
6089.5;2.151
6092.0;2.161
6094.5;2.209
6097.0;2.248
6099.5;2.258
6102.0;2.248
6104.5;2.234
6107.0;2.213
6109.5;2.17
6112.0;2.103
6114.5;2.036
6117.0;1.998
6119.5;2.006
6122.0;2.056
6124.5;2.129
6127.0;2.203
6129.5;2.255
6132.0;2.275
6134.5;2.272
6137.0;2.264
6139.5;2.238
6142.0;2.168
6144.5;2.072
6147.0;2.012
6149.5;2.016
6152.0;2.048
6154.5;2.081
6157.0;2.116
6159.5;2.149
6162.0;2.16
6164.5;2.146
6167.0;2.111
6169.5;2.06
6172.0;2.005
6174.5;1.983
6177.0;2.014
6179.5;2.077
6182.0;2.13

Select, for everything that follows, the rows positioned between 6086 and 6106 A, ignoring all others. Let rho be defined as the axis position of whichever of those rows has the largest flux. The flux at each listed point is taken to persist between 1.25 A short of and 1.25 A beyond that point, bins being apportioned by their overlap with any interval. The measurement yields 6099.5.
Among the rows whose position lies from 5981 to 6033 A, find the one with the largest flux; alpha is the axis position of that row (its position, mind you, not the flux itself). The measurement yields 5982.0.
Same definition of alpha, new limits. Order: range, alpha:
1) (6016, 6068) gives 6067.0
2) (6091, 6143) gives 6132.0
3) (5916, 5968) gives 5939.5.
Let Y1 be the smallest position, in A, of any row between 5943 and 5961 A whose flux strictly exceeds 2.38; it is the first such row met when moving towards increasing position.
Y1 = 5944.5 A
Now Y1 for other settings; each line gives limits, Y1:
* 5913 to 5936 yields 5914.5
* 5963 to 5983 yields 5964.5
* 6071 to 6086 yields 6077.0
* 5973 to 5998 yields 5974.5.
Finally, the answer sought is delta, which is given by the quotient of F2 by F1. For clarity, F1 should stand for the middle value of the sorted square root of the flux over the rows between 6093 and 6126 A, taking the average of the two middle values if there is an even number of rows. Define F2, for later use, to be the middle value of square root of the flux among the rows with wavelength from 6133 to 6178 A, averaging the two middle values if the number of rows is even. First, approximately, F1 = 1.47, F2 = 1.448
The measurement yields 0.98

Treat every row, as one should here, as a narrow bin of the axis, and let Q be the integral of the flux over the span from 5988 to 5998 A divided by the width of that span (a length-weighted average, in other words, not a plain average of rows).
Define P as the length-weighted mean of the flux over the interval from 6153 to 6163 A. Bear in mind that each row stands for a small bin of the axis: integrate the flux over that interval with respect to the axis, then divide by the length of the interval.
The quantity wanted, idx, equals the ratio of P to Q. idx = 0.98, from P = 2.12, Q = 2.17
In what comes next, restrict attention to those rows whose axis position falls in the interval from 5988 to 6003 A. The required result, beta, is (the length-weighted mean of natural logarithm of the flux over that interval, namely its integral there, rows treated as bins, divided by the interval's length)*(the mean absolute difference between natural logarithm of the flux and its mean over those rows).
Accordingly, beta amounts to 0.016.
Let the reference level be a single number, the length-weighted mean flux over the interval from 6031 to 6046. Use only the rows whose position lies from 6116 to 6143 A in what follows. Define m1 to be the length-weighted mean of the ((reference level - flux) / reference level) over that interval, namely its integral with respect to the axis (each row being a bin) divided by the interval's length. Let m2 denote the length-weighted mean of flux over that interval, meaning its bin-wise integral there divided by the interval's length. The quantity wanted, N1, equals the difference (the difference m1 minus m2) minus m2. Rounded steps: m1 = 0.05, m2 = 2.17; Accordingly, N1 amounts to -4.3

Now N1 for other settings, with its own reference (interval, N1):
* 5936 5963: -5.0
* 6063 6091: -4.6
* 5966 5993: -4.8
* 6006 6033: -4.5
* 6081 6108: -4.4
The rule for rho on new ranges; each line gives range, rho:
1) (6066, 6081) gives 6079.5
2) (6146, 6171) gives 6162.0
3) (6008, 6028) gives 6012.0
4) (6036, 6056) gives 6042.0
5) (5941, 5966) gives 5942.0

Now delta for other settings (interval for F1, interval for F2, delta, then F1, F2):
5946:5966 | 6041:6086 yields 0.97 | 1.56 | 1.514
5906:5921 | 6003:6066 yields 0.95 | 1.57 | 1.499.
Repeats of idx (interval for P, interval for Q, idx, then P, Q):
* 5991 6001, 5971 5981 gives 0.88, 2.13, 2.43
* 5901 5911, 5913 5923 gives 1.02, 2.45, 2.40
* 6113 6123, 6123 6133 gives 0.92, 2.03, 2.21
